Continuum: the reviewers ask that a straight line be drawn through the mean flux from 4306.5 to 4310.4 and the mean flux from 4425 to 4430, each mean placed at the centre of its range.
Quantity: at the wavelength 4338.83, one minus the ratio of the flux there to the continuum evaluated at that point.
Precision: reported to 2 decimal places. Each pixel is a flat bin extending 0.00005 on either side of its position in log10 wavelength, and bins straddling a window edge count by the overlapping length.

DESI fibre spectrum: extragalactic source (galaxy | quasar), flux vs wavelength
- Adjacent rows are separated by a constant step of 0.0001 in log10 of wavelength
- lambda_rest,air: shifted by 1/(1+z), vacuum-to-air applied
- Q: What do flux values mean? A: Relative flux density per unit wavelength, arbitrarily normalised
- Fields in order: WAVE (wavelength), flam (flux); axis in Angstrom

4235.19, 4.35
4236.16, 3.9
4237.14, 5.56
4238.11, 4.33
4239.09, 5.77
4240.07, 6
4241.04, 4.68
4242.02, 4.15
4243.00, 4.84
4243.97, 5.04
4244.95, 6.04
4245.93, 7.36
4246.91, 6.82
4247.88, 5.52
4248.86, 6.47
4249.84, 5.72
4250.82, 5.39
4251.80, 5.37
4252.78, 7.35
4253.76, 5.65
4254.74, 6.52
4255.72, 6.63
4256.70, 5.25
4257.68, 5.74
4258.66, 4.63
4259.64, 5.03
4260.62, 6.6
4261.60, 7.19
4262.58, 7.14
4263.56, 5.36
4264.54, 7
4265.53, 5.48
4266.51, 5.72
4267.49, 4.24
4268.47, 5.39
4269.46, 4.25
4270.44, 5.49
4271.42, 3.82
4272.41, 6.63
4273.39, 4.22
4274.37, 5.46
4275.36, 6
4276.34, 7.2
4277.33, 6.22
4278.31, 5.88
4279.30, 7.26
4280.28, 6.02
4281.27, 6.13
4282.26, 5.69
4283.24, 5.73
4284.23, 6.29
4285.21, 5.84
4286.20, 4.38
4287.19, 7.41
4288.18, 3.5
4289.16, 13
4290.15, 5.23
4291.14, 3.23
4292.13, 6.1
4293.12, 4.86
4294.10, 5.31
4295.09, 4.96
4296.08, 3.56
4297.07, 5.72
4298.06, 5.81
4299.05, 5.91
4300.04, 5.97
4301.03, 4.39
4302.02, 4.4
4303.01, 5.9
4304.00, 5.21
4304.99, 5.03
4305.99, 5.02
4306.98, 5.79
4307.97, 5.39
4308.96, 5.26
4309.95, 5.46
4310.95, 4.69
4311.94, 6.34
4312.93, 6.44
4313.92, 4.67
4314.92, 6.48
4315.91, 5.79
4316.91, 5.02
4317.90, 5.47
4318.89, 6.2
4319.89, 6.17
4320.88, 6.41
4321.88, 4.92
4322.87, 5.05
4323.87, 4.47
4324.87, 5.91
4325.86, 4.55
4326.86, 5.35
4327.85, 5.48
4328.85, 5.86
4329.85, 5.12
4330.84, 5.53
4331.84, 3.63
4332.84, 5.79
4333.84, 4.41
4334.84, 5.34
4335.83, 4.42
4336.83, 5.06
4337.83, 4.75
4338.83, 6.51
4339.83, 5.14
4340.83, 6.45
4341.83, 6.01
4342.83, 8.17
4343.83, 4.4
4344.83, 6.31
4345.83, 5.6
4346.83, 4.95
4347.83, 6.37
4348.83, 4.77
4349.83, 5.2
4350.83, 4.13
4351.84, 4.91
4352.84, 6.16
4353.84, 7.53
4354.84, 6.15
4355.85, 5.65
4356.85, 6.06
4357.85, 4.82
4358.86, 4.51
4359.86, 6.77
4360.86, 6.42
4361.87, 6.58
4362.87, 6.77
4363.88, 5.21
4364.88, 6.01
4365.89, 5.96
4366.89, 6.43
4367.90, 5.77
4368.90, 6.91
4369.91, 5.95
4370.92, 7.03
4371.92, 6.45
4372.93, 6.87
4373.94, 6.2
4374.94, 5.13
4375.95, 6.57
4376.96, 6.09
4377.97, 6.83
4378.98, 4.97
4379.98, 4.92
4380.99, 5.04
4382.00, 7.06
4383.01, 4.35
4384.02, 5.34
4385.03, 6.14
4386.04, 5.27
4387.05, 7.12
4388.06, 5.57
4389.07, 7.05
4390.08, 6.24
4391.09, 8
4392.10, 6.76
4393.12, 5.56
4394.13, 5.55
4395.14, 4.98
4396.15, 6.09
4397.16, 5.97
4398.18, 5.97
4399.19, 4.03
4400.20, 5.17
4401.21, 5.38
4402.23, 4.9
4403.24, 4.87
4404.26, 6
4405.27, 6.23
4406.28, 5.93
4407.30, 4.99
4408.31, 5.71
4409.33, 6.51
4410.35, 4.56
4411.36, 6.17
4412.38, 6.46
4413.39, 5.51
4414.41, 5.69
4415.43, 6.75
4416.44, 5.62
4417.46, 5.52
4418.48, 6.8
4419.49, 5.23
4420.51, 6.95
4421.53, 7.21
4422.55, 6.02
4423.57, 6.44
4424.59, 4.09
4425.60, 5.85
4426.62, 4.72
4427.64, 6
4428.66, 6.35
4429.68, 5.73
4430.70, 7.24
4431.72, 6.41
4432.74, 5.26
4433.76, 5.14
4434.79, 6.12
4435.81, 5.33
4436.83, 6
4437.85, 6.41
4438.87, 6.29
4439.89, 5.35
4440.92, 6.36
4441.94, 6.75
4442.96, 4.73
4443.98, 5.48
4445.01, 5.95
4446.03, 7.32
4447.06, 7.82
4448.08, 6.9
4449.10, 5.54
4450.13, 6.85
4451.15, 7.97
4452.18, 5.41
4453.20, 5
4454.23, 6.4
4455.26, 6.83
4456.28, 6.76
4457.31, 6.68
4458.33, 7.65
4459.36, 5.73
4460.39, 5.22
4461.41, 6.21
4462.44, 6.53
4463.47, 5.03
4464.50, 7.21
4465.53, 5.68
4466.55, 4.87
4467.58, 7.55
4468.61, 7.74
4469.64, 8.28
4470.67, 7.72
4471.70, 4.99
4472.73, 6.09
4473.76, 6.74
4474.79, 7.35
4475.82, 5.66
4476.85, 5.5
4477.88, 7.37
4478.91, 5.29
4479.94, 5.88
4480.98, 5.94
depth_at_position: -0.18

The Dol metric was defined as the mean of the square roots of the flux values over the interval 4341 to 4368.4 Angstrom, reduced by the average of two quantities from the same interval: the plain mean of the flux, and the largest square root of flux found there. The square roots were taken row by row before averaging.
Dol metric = -1.94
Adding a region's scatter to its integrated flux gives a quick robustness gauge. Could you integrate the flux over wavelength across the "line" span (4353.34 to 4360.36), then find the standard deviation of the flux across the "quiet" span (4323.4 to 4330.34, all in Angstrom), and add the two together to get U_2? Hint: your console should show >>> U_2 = 42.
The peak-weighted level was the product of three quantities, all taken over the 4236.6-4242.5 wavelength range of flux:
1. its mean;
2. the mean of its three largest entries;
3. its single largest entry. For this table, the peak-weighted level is 176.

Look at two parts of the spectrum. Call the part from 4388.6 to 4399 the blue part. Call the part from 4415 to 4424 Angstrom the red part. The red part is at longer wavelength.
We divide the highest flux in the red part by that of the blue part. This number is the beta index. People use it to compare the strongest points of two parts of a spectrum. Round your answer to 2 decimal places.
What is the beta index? 0.90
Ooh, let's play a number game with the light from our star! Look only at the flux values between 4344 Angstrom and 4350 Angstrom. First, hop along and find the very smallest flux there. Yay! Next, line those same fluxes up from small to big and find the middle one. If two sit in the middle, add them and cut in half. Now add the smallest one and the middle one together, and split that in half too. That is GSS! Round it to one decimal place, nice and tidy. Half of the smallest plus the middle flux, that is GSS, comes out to 5.1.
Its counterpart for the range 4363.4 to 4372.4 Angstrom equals 5.6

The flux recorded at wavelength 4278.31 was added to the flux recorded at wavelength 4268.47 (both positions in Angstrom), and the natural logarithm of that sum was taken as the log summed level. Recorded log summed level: 2.42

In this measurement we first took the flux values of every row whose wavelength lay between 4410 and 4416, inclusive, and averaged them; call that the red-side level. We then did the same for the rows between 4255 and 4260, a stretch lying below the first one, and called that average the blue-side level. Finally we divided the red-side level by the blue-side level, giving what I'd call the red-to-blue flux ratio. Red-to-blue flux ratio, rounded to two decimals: 1.07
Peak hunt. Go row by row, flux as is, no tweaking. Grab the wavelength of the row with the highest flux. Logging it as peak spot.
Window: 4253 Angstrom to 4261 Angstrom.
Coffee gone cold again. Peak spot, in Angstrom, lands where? 4255.72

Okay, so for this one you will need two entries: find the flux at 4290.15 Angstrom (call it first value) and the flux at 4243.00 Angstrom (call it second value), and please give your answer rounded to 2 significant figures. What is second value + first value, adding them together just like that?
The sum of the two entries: 10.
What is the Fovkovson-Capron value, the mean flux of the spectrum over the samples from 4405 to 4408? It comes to 5.7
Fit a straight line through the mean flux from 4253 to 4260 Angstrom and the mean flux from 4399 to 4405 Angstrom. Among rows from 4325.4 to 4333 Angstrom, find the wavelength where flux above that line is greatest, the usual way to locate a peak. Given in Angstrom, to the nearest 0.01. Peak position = 4328.85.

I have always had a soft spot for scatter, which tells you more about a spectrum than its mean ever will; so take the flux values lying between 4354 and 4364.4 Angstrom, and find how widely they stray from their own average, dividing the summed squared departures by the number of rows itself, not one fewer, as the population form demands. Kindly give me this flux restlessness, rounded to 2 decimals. 0.77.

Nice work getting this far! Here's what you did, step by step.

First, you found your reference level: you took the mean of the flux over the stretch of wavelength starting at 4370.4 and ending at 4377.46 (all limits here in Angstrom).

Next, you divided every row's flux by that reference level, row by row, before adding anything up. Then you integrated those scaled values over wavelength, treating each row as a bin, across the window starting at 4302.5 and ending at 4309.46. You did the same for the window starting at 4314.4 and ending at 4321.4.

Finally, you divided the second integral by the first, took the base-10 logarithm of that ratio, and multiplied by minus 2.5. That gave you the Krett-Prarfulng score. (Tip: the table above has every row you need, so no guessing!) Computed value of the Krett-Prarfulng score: -0.11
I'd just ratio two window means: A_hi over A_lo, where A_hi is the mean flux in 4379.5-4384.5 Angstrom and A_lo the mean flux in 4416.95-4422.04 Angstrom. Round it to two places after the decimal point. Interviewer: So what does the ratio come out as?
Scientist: 0.84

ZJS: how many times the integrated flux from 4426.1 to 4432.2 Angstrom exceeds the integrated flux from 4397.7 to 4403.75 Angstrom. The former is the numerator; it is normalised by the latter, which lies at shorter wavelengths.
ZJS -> 1.21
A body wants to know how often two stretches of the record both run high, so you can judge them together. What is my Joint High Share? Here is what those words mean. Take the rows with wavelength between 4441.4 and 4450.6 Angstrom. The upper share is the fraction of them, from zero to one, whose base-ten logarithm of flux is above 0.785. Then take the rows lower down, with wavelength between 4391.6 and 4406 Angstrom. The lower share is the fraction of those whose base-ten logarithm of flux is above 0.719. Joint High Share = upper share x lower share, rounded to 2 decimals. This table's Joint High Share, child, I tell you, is 0.36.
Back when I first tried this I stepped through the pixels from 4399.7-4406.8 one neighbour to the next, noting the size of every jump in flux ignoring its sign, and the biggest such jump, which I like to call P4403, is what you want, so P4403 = 1.1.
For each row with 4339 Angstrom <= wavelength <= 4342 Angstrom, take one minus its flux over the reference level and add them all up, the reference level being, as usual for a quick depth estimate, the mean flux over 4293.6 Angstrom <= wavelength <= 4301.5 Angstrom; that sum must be -0.4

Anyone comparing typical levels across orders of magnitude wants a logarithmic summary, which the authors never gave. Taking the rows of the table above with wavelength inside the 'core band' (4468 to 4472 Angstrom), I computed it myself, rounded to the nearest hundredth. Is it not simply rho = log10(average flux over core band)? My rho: 0.86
